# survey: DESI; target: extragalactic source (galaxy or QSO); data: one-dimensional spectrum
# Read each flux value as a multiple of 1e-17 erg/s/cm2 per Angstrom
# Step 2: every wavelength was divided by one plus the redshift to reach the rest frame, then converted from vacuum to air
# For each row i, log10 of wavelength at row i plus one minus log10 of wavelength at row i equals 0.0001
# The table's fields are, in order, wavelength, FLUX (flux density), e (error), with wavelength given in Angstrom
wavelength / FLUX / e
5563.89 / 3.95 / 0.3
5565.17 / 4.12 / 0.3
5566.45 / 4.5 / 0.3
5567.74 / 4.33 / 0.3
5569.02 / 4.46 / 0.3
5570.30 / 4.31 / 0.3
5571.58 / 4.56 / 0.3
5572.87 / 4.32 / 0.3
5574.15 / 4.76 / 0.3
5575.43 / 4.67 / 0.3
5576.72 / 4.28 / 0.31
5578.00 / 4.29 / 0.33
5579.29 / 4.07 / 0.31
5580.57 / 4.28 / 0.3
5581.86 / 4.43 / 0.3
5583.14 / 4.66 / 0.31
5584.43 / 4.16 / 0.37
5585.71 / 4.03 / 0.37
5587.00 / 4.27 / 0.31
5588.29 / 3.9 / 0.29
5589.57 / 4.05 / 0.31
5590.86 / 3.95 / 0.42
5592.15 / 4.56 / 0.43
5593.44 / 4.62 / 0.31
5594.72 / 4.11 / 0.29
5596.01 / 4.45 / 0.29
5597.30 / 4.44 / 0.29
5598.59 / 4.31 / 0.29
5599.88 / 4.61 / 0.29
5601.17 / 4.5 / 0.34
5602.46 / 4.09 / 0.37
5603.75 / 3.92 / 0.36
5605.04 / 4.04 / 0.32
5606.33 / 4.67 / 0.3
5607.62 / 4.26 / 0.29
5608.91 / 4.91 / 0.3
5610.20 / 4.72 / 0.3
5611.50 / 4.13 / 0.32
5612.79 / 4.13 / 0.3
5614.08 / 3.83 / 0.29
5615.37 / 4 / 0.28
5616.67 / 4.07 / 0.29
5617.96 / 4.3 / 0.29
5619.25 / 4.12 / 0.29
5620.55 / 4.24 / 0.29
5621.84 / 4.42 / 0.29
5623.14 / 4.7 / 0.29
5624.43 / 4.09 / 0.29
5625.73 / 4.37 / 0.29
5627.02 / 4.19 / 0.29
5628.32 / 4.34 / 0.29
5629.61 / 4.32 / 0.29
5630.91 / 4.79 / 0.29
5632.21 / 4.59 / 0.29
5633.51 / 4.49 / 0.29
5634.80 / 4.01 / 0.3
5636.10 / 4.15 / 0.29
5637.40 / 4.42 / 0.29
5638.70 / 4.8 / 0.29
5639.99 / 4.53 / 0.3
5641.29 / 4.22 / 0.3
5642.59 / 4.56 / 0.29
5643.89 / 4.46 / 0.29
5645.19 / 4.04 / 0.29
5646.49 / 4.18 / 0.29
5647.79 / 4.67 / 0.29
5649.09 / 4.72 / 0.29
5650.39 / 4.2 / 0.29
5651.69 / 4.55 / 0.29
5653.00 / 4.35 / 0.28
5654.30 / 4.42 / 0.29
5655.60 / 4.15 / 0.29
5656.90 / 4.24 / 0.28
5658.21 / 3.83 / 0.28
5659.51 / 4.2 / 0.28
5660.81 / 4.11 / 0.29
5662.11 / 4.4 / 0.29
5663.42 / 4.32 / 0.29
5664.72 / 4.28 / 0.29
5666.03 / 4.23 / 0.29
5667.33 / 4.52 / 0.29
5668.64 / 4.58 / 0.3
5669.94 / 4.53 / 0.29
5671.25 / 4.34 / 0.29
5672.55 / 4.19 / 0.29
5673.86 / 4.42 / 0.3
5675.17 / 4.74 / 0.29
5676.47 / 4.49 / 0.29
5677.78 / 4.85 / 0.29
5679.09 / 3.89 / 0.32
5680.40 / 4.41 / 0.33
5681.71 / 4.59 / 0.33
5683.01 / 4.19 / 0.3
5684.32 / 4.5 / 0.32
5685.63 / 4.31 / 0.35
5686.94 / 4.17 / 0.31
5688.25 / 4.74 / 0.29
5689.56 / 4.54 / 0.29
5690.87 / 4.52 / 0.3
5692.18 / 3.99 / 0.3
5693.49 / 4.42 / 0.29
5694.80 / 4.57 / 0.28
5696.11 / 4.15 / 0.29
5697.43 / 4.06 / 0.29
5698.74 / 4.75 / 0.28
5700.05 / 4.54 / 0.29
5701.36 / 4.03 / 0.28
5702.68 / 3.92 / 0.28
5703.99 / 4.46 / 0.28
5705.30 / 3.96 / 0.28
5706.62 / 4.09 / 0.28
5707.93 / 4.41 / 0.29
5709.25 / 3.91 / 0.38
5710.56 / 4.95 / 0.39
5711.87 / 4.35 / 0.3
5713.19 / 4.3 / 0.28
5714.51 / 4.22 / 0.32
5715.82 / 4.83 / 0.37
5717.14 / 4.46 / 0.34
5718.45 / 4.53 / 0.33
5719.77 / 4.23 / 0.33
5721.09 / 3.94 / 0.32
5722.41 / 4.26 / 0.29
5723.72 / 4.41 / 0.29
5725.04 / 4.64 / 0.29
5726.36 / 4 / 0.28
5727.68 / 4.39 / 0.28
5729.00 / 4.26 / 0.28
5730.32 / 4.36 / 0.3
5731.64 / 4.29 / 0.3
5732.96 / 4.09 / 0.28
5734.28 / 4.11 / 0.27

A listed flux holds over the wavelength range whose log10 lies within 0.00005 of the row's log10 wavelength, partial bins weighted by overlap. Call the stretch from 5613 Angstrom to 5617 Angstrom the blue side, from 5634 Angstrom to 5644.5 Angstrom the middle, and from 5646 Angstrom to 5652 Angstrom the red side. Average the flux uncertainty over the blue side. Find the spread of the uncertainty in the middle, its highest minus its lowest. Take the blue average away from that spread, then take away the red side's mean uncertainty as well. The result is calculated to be -0.57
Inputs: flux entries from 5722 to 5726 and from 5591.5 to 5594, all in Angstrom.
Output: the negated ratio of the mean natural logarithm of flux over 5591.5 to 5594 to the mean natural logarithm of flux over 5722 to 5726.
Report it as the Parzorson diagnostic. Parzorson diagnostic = -1.023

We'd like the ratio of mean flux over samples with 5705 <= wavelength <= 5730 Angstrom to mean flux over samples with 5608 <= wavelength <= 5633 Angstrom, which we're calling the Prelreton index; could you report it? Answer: 1.00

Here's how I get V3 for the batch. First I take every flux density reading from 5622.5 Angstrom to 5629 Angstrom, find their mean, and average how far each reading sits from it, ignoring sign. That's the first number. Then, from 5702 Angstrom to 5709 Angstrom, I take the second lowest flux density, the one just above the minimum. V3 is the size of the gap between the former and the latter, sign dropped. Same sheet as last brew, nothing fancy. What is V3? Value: 3.80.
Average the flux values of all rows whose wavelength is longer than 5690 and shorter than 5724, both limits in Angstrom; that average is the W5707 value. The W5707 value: 4.32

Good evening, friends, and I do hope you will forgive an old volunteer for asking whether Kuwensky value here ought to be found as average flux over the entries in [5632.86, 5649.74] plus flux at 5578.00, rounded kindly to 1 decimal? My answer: 8.7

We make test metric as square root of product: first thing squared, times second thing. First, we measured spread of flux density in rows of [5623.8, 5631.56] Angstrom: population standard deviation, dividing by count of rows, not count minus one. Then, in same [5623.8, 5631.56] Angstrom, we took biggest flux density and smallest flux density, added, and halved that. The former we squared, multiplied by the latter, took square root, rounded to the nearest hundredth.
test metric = 0.46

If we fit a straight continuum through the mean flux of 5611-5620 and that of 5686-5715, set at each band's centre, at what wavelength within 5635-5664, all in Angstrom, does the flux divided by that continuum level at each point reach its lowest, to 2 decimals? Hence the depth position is 5658.21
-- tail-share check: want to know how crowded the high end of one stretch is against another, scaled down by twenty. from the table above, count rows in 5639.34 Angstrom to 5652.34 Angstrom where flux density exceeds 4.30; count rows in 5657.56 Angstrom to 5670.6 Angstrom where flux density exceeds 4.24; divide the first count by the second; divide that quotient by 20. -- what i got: 0.05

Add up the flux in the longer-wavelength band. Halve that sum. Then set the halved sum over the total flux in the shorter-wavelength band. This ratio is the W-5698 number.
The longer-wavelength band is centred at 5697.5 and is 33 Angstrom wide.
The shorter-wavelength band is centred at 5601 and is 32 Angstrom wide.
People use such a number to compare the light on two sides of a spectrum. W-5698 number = 0.509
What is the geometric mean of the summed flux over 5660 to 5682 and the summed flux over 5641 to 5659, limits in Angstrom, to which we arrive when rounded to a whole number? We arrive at 67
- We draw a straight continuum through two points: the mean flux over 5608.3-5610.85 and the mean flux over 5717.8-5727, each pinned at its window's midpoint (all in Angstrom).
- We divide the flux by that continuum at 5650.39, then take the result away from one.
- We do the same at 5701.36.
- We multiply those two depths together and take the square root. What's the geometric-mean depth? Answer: 0.086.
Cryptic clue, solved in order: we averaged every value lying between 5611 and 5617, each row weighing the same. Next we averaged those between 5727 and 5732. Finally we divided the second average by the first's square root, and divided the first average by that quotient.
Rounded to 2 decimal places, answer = 1.87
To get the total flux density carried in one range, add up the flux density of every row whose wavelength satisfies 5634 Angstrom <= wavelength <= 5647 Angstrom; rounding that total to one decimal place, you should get 43.4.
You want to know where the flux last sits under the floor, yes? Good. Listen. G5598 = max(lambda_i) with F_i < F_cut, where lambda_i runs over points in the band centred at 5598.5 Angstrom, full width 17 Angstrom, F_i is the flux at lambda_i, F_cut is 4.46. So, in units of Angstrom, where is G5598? 5605.04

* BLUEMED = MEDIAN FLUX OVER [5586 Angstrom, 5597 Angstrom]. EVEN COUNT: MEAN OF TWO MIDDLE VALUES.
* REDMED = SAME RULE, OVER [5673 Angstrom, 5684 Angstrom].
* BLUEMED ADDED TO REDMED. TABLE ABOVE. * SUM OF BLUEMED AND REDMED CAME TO 8.6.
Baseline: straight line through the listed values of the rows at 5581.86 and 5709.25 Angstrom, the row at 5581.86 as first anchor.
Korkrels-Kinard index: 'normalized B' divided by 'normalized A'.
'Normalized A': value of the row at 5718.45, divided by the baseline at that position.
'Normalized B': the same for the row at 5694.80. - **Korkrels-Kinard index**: 0.98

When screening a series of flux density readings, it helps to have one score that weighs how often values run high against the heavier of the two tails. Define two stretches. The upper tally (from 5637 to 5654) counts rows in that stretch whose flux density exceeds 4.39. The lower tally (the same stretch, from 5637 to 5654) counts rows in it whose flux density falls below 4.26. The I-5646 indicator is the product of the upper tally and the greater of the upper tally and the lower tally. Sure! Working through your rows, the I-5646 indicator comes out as 64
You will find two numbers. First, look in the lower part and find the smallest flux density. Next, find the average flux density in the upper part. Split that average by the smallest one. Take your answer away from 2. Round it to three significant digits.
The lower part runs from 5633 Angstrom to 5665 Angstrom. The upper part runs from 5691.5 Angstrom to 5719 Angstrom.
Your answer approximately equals 0.870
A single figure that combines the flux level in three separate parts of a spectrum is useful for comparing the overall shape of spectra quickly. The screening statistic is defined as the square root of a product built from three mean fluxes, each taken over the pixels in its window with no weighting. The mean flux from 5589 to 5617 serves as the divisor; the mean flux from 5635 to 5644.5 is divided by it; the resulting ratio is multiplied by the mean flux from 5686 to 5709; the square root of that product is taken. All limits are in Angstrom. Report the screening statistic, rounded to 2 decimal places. 2.11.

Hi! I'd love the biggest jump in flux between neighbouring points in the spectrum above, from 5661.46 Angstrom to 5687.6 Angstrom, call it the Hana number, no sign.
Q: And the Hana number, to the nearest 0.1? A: 1.0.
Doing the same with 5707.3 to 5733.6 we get 1.0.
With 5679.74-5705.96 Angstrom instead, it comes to 0.7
